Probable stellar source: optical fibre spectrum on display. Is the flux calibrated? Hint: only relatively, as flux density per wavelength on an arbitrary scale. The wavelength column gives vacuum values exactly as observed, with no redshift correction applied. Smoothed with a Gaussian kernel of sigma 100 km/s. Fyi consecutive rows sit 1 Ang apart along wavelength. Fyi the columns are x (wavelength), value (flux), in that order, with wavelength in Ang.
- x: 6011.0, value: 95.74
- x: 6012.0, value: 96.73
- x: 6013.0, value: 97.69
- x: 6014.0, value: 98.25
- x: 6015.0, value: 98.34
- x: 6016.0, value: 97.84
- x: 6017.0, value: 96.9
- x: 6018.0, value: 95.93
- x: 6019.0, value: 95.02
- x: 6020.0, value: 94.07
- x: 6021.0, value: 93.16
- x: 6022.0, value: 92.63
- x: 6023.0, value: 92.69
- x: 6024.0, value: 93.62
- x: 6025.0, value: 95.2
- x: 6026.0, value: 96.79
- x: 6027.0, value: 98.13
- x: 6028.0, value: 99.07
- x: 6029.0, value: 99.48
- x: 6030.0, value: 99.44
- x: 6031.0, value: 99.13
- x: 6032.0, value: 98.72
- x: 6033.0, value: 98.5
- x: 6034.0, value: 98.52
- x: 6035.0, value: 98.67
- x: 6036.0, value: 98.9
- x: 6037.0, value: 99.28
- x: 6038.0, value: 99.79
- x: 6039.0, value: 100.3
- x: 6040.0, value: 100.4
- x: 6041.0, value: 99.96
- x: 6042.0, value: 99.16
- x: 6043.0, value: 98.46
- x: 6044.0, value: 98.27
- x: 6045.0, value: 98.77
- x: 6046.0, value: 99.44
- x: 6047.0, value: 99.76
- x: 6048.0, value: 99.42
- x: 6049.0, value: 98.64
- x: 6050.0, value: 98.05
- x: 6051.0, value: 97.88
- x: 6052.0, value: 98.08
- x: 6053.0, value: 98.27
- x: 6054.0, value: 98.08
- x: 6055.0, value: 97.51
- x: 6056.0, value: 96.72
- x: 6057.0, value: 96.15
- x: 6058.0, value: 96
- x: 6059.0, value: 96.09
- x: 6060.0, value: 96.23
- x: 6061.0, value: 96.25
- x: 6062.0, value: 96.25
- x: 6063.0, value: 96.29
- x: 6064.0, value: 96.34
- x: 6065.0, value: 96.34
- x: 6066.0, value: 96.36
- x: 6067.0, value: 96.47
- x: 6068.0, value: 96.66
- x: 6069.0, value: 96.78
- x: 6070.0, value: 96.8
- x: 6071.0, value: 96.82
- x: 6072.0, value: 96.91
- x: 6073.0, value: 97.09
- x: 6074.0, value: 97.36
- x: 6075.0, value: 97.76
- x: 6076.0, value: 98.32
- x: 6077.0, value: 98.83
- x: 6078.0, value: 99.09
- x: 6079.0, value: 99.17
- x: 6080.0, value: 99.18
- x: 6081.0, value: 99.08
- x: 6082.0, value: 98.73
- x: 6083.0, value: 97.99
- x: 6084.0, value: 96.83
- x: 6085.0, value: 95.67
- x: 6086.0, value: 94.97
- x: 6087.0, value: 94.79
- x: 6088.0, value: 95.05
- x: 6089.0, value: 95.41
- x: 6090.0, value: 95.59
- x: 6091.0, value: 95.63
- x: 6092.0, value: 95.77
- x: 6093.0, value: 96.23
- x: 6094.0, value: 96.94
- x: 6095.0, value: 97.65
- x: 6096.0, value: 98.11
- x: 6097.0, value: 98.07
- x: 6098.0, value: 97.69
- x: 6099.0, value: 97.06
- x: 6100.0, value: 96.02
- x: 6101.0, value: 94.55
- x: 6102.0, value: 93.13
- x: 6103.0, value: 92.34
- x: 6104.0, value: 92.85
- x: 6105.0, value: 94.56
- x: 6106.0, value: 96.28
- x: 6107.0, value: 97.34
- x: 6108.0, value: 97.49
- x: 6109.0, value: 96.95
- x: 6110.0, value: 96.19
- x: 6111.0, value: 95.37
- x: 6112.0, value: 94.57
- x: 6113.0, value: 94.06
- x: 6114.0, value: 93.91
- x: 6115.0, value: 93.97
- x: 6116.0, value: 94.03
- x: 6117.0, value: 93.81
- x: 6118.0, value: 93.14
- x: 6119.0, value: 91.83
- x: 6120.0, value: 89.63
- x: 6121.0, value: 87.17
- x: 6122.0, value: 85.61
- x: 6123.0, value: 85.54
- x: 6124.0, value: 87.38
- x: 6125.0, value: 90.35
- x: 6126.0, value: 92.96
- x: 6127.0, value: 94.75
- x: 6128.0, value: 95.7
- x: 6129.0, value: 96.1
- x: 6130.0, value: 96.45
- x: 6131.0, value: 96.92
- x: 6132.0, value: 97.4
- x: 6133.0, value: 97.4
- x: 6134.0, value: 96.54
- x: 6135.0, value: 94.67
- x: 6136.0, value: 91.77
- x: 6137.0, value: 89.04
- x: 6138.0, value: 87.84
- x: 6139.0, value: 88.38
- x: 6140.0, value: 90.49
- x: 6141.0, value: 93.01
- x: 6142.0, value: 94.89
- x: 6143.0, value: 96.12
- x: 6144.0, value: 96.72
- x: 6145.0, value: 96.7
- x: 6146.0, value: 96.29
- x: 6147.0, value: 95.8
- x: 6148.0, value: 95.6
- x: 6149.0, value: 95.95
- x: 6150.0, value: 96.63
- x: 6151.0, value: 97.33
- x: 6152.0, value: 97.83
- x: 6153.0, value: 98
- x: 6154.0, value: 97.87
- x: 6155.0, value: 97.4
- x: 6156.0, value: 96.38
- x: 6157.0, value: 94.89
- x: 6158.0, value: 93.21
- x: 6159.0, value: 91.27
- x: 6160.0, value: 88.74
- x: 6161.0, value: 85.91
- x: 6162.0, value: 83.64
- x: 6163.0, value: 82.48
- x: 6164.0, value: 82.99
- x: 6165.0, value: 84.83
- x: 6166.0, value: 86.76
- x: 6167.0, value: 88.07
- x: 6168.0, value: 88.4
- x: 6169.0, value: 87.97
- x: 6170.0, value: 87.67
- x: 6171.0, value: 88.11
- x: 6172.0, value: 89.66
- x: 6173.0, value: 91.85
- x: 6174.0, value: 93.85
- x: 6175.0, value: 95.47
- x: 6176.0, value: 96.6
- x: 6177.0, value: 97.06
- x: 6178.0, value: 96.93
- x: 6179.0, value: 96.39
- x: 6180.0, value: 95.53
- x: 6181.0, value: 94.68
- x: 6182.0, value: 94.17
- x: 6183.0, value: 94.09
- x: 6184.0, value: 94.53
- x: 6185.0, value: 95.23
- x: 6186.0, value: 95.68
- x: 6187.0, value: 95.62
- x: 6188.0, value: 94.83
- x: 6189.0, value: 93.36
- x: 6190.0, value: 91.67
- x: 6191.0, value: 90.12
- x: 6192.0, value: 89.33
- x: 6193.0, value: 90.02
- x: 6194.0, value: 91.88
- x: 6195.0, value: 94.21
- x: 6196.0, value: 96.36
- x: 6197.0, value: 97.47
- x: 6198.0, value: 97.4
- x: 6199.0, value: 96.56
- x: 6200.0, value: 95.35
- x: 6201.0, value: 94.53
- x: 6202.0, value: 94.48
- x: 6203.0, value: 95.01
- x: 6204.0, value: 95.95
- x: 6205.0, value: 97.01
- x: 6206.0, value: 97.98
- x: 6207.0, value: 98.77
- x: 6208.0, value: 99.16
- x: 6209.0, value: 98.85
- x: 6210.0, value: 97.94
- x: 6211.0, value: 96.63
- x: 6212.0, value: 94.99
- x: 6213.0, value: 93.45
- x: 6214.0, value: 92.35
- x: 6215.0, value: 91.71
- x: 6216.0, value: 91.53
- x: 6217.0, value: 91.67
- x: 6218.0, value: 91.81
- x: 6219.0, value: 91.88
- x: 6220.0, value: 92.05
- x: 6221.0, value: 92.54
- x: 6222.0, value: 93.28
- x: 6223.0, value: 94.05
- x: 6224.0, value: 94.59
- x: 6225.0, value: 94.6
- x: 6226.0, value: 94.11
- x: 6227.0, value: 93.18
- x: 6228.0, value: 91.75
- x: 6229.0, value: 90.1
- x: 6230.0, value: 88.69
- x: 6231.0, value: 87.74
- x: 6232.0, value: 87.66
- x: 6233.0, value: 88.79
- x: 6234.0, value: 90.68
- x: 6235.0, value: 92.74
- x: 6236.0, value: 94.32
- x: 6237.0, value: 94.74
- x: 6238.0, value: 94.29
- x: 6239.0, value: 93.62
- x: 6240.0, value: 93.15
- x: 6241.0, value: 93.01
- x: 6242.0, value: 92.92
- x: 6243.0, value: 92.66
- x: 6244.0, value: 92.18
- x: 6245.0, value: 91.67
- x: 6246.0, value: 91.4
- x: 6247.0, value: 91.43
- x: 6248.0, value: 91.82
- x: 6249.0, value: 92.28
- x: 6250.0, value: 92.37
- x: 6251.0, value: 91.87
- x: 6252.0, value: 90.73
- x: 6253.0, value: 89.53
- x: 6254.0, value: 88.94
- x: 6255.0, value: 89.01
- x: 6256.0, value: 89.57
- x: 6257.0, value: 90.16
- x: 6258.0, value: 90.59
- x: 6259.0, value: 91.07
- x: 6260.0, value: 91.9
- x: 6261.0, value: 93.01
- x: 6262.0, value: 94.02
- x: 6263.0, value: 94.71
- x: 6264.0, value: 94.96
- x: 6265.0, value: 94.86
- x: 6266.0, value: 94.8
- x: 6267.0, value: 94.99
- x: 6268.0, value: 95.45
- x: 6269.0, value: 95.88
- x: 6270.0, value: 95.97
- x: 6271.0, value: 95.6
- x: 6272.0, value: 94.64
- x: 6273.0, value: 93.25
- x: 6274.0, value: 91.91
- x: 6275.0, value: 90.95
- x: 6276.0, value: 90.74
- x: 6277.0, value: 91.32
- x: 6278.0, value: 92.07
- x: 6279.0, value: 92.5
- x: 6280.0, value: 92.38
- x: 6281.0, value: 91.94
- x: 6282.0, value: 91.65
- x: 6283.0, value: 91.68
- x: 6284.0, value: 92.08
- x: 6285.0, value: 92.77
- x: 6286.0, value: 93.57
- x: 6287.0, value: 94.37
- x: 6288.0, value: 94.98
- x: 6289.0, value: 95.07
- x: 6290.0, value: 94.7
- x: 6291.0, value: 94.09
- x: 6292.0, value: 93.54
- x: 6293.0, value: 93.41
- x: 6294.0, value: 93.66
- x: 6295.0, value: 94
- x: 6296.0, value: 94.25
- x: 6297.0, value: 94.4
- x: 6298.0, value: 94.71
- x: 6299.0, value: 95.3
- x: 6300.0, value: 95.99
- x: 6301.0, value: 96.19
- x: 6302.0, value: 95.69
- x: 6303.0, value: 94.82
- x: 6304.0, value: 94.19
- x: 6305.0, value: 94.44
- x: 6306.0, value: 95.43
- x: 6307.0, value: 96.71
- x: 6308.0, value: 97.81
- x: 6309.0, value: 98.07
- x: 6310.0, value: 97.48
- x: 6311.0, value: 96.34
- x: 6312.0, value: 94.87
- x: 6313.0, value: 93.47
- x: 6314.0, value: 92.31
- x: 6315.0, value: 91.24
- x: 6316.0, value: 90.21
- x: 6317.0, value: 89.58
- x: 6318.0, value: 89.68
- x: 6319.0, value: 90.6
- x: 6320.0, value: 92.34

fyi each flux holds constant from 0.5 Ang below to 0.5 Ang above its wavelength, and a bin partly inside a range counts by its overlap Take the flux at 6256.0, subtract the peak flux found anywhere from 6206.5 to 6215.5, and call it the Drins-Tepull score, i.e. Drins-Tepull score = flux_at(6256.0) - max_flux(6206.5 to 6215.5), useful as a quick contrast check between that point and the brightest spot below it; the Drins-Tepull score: -10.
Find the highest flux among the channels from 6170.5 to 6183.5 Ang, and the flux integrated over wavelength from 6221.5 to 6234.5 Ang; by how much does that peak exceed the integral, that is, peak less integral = -1092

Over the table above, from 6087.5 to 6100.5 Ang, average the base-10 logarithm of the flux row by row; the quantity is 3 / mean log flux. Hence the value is 1.51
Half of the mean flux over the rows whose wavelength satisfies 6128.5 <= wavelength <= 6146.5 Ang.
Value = 47.1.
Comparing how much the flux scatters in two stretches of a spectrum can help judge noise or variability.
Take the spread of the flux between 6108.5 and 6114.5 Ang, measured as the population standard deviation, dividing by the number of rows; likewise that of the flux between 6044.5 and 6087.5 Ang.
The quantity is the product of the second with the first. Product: 1.4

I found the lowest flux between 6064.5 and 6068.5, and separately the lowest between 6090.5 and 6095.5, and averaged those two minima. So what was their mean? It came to 96.0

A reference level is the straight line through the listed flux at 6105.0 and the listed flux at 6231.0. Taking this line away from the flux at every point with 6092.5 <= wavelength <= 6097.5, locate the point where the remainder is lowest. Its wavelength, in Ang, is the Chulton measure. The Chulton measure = 6093.0 Ang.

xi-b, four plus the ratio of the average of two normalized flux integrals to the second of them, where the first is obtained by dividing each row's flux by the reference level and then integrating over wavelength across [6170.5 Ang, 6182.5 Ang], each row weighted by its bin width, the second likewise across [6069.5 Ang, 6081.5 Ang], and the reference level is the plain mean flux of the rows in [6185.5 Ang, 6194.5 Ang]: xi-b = 4.98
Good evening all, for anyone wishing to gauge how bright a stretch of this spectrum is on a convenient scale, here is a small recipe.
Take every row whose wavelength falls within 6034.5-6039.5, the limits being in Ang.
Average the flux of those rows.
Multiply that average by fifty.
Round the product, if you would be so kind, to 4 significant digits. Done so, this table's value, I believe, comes 4969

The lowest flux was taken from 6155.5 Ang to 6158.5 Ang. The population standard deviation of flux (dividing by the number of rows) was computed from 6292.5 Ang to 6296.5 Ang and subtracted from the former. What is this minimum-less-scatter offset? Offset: 92.9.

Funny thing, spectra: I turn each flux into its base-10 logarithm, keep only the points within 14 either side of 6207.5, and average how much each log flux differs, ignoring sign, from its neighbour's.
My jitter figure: 0.0037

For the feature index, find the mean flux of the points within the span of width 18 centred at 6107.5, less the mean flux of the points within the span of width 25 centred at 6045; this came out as -4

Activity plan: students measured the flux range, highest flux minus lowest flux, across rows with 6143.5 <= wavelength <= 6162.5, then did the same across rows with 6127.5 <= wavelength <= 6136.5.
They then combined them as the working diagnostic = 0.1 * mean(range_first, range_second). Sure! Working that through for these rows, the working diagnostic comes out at 1.0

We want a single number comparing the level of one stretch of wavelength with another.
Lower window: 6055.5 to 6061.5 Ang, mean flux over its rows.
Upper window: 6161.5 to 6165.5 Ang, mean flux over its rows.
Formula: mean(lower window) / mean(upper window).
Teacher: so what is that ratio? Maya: 1.15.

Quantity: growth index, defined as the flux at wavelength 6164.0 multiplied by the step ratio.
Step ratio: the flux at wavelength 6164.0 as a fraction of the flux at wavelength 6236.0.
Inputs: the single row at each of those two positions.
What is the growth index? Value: 73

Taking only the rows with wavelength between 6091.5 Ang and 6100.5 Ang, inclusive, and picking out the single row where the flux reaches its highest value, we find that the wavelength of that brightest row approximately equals 6096.0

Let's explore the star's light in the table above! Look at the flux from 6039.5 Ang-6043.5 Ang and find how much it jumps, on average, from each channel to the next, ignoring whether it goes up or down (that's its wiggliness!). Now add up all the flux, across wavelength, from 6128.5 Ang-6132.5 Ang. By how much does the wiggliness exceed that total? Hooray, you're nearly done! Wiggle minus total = -386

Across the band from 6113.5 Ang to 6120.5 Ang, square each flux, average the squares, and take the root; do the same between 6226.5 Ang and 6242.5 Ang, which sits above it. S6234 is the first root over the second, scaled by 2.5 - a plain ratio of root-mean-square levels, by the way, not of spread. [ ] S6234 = 2.53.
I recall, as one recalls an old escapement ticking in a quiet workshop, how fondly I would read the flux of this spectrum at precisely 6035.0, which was 98.67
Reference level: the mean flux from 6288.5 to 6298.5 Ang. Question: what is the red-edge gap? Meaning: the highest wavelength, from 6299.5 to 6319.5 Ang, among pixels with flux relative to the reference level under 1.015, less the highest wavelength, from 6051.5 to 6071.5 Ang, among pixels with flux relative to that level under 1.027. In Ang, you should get 251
